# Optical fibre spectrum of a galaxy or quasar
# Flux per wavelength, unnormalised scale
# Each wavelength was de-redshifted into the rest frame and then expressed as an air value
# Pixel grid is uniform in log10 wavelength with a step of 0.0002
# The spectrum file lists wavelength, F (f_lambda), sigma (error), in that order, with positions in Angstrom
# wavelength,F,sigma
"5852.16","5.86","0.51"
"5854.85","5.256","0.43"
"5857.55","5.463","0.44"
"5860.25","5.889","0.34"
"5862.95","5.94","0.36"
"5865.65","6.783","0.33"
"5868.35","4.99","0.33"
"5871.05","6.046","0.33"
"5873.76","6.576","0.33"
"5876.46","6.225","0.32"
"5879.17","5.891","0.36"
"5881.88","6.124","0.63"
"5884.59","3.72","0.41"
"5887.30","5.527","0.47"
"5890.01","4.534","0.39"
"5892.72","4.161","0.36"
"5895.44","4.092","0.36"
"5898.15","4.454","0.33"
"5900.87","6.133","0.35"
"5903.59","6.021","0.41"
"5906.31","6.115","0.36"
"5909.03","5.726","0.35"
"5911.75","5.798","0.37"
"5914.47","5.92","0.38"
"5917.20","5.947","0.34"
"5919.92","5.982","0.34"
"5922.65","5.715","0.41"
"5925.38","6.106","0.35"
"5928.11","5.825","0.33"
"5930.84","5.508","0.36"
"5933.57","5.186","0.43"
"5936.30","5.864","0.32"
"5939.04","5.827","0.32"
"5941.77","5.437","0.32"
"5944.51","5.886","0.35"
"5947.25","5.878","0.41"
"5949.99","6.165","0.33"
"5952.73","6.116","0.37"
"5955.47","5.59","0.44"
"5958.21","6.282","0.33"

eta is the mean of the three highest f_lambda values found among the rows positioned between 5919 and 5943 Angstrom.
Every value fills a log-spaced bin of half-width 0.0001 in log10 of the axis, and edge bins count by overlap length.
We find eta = 5.98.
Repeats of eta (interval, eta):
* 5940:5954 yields 6.06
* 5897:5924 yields 6.09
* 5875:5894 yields 6.08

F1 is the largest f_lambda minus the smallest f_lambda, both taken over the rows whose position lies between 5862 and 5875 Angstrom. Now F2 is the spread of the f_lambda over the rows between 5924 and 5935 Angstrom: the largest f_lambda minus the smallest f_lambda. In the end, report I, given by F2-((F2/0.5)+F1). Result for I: -2.71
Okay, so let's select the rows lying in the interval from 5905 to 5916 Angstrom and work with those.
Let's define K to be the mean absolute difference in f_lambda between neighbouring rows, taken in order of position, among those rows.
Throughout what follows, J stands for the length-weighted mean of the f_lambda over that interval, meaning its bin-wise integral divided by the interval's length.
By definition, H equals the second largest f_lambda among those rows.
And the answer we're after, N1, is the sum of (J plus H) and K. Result 12.0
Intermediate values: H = 5.92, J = 5.89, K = 0.2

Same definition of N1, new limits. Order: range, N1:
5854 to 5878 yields 13.2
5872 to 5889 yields 12.9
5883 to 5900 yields 9.7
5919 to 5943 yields 12.0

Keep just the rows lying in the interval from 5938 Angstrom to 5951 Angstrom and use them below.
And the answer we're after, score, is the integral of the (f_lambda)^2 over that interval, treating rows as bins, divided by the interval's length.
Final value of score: 34.0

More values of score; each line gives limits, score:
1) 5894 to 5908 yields 29.6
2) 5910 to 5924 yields 34.5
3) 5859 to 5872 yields 35.5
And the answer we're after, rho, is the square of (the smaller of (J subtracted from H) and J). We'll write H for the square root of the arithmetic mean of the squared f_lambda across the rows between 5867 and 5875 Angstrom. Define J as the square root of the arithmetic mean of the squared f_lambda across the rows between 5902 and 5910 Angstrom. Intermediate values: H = 5.91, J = 5.96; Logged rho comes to 0.00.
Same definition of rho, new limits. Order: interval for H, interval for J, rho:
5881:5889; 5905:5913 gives 0.43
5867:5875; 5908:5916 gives 0.01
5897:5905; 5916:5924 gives 0.09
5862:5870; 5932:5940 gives 0.10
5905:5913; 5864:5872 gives 0.01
